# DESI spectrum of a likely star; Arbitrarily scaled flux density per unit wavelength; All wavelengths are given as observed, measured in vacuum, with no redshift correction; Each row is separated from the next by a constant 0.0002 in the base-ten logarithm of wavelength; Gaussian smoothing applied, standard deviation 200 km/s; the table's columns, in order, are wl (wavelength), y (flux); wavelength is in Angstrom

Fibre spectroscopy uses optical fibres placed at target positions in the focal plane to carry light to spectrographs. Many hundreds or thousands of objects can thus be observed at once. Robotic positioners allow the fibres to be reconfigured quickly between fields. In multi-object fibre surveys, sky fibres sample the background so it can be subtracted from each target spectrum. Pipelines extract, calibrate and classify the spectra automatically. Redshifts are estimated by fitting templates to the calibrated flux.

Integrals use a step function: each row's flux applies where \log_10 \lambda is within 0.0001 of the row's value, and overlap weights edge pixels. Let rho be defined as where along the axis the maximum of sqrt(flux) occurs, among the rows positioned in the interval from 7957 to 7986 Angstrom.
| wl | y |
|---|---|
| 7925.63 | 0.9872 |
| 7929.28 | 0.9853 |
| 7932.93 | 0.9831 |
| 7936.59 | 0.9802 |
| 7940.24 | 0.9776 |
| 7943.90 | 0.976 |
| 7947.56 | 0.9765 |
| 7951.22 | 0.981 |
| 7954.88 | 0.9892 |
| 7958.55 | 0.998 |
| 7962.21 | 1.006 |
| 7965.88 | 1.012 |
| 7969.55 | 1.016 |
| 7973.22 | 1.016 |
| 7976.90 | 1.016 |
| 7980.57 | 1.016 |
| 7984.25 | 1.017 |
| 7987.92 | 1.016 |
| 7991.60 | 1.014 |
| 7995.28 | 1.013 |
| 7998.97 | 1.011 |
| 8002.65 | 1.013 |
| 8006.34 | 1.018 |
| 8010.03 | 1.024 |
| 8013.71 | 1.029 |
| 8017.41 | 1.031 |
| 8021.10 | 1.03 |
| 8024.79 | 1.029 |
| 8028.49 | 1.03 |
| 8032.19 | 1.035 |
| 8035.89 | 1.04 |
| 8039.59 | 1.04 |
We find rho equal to 7984.25 Angstrom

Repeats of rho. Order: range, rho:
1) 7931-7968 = 7965.88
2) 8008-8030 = 8017.41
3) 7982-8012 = 8010.03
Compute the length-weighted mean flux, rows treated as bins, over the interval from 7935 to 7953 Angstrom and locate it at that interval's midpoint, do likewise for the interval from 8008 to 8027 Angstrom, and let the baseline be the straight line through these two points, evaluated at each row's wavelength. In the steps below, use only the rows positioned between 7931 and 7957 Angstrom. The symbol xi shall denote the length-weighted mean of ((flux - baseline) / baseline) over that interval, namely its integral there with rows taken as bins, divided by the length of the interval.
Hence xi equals 0.0024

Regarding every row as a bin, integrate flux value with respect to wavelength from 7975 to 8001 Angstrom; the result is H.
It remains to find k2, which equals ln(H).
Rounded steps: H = 26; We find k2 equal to 3.3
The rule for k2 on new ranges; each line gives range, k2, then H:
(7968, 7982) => 2.7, 14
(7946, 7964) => 2.9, 18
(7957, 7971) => 2.6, 14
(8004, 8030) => 3.3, 27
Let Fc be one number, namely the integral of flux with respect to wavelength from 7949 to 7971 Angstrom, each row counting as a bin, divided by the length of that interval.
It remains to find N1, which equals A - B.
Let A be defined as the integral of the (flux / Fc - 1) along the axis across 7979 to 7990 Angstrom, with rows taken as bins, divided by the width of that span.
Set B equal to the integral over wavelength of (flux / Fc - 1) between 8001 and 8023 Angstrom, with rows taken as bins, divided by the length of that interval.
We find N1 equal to -0.008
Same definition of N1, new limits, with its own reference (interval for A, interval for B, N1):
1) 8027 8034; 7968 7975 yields 0.017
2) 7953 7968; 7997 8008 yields -0.012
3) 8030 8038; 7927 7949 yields 0.057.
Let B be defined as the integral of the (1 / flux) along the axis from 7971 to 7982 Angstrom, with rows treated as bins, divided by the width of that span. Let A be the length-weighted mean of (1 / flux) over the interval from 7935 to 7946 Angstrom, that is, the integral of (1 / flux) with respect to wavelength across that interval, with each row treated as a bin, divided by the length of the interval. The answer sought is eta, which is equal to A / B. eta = 1.04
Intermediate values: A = 1.02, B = 0.98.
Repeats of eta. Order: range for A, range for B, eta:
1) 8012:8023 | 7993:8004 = 0.98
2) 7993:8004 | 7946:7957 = 0.97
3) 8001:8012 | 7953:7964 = 0.98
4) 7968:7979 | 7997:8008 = 1.00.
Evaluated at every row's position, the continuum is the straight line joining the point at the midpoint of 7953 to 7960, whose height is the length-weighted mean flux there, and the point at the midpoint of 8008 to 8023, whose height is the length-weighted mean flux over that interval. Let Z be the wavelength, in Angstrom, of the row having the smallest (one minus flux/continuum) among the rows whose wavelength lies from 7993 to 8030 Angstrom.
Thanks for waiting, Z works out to 8013.71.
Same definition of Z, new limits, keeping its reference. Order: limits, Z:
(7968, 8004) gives 7969.55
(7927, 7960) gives 7929.28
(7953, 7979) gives 7969.55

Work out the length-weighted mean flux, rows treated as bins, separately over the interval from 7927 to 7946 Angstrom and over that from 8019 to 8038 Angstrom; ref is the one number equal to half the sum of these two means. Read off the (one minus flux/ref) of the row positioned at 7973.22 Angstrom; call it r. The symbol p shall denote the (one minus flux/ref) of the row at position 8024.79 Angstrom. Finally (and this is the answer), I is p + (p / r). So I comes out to 2.4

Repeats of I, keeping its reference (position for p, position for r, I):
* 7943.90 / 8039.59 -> -0.9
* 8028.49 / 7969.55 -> 2.5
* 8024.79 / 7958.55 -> -2.5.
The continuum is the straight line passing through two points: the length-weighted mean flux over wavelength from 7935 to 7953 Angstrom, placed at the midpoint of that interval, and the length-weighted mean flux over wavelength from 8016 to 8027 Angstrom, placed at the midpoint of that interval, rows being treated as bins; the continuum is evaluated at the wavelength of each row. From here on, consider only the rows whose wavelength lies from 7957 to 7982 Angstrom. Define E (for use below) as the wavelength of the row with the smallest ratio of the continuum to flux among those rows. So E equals 7969.55 Angstrom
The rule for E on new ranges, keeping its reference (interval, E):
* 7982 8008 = 7984.25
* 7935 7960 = 7958.55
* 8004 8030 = 8013.71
